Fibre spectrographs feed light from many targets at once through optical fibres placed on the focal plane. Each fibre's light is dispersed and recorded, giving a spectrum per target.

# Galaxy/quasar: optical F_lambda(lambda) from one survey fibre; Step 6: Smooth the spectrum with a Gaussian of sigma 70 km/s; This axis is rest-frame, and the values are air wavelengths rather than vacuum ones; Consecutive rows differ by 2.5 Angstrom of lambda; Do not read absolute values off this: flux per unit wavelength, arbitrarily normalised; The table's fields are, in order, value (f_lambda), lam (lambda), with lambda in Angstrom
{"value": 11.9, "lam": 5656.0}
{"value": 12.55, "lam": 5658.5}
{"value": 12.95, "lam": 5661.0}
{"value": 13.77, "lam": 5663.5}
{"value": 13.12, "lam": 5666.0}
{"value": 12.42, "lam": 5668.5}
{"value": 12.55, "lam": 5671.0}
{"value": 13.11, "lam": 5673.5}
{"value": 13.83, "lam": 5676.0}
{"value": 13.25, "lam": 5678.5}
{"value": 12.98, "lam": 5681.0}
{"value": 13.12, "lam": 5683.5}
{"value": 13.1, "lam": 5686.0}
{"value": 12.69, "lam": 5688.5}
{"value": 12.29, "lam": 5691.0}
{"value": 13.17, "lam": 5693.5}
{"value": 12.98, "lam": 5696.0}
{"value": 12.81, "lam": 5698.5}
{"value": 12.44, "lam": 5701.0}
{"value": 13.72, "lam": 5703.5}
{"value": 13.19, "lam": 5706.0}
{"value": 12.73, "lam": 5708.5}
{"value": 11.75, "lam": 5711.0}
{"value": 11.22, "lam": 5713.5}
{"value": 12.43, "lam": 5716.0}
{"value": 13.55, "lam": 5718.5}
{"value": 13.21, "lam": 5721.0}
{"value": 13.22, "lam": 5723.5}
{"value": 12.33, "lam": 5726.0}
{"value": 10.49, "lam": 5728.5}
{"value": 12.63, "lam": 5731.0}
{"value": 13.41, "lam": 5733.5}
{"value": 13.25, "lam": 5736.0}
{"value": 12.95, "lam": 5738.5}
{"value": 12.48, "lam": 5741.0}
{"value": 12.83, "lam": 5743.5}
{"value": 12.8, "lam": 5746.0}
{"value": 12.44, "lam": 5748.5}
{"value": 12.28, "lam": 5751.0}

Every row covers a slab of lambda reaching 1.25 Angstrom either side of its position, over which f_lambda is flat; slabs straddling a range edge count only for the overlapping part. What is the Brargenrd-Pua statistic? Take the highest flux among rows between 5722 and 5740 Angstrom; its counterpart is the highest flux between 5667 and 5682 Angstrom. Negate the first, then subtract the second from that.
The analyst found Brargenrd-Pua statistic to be -27.2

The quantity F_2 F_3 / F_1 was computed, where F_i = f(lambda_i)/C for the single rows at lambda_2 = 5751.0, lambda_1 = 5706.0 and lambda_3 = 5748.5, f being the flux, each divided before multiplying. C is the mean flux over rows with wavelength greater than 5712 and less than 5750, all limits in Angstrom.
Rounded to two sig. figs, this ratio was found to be 0.92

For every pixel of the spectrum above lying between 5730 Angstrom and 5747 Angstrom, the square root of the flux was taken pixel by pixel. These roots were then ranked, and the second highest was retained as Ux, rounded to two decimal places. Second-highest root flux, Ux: 3.64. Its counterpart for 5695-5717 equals 3.63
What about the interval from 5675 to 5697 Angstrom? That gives 3.64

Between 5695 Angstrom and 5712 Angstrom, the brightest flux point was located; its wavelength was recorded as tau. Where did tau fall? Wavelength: 5703.5 Angstrom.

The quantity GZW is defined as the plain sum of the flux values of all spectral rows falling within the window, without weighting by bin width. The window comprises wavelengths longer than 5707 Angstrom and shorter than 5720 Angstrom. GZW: 61.7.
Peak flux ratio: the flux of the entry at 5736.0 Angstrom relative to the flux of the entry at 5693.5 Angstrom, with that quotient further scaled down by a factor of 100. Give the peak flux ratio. 0.0101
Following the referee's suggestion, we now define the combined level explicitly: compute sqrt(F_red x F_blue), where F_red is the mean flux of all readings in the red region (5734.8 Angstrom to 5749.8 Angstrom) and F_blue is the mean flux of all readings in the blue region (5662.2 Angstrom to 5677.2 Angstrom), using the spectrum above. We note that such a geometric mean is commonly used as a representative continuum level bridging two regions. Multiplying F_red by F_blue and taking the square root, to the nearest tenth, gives 13.0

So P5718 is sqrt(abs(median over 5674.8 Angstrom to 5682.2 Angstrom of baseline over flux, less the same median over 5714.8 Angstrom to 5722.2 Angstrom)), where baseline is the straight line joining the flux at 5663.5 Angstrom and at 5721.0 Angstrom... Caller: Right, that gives 0.17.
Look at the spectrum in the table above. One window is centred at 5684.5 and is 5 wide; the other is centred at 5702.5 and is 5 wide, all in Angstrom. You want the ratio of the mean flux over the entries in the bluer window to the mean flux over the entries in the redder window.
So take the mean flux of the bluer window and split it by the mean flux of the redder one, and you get 1.00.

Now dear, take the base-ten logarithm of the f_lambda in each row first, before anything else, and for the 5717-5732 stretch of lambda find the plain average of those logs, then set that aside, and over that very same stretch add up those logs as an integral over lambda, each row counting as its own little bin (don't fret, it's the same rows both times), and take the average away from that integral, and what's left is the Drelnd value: 15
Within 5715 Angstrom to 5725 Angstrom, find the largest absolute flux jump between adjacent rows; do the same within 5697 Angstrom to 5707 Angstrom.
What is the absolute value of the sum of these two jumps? 2.4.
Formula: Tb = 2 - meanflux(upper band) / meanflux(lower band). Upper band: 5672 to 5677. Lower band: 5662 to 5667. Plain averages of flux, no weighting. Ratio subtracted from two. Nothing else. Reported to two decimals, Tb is 1.00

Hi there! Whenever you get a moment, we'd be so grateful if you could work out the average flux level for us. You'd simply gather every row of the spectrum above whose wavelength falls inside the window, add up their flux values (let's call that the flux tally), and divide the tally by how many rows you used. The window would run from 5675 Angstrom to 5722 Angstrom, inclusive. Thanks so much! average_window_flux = 12.9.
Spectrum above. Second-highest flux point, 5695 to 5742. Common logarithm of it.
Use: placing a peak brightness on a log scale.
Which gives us 1.13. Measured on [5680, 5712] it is 1.12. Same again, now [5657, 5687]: 1.14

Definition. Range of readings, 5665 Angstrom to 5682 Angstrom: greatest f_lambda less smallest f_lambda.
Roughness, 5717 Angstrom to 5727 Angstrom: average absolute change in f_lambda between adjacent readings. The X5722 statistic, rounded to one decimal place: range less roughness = 1.0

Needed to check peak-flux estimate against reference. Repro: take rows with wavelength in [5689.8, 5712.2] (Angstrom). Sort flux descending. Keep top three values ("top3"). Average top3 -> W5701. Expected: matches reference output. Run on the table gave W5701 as 13.36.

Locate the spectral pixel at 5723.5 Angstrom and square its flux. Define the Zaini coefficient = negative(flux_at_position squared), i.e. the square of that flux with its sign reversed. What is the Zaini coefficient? -175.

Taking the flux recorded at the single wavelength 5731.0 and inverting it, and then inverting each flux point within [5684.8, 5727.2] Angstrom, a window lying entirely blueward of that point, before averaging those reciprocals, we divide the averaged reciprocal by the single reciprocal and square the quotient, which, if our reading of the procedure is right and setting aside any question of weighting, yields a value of 0.99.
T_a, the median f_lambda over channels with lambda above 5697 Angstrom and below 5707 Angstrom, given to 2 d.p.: 13.00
